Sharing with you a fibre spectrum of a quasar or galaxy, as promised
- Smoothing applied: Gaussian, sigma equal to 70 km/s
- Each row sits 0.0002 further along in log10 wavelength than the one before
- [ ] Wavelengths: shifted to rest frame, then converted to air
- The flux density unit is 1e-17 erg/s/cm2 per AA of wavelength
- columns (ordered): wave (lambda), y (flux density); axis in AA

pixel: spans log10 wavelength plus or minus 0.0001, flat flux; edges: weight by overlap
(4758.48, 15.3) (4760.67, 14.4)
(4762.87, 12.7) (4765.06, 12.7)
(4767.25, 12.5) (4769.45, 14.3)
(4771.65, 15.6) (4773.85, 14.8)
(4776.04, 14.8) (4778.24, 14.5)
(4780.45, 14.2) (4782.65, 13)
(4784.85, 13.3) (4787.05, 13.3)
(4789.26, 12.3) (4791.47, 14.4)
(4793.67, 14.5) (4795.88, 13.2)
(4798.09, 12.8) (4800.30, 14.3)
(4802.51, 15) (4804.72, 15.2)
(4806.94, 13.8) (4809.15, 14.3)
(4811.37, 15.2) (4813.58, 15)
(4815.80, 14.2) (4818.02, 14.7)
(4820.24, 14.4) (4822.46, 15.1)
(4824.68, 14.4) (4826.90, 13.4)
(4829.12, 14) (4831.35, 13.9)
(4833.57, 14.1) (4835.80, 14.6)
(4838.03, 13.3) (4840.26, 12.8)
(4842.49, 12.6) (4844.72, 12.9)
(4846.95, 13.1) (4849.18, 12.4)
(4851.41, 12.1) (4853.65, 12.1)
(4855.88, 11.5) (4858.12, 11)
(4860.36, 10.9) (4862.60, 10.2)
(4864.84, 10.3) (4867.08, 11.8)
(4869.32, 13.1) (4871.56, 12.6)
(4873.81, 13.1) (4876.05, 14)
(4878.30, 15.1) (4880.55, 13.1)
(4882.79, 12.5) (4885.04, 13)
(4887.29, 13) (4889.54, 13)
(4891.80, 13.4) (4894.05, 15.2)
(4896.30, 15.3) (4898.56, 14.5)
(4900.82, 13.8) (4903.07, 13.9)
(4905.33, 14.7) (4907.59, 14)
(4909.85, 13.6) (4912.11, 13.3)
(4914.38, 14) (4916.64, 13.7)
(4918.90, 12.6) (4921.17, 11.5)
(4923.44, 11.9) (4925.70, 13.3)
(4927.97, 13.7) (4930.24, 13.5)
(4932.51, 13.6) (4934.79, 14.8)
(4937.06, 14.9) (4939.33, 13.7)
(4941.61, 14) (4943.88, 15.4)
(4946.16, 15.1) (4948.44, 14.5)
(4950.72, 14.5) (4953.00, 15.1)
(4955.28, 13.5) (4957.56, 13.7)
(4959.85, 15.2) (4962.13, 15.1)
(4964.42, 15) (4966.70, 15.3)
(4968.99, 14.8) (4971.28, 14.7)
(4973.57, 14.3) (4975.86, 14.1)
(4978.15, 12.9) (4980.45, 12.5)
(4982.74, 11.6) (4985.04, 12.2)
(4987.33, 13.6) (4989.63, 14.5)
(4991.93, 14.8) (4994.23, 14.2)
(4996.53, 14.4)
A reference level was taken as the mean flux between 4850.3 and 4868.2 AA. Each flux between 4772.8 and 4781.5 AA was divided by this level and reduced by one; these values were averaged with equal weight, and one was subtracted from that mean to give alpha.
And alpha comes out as -0.703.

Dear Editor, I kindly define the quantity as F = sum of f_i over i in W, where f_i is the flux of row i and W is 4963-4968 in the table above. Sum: 30.3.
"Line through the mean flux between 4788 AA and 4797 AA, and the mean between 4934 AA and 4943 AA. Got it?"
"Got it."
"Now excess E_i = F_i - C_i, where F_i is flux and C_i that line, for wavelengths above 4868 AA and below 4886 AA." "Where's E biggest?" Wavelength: 4878.30 AA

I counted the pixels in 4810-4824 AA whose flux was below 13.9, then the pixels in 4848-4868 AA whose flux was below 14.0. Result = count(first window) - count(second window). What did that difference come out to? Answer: -9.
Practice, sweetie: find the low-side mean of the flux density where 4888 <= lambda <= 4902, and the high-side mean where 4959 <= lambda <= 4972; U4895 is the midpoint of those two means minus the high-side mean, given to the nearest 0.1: -0.4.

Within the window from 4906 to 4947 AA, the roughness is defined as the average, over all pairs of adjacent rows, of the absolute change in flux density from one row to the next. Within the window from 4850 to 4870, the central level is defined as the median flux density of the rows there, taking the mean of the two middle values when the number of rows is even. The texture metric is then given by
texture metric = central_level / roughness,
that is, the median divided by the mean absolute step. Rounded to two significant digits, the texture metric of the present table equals 18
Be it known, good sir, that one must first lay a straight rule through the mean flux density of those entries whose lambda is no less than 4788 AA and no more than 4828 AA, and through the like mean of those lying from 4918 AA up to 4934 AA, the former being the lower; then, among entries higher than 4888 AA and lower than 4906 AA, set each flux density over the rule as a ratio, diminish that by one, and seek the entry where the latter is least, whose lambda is 4889.54 AA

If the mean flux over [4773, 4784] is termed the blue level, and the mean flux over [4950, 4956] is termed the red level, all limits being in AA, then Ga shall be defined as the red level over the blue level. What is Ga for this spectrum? 1.01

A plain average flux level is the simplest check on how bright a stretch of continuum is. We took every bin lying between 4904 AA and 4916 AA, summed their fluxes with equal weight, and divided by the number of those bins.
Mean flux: 13.9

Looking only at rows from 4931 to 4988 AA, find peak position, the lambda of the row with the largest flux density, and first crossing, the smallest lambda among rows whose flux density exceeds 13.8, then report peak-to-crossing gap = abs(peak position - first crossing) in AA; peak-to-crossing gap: 9.1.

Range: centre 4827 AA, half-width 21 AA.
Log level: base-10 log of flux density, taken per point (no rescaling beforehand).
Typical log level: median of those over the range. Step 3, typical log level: 1.15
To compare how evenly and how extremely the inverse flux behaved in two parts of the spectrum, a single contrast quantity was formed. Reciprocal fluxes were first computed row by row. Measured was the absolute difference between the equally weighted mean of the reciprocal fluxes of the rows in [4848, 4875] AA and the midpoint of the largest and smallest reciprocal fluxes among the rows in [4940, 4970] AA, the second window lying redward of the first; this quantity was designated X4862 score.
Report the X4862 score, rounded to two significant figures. 0.016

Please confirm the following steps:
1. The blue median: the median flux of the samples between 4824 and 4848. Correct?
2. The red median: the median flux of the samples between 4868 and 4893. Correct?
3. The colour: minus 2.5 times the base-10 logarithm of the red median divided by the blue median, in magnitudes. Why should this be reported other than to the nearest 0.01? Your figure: 0.02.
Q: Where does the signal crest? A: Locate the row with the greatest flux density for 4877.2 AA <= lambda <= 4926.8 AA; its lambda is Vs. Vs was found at 4896.30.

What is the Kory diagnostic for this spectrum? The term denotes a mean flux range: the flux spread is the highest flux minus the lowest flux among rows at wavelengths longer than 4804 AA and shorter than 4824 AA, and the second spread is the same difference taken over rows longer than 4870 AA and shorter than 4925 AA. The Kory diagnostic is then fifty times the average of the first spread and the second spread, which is 130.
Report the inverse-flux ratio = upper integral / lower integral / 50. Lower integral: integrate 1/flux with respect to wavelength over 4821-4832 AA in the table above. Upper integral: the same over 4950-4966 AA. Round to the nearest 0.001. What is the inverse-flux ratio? 0.028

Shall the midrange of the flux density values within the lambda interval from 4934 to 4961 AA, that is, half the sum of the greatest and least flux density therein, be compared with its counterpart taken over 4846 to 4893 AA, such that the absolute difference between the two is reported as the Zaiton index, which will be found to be 1.8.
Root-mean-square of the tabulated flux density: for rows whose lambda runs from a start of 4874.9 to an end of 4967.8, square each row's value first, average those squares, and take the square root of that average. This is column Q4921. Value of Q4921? 14.0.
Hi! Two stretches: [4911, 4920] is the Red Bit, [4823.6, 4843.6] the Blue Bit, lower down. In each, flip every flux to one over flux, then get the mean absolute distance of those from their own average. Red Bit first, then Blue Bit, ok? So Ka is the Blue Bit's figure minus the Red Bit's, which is 0.001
